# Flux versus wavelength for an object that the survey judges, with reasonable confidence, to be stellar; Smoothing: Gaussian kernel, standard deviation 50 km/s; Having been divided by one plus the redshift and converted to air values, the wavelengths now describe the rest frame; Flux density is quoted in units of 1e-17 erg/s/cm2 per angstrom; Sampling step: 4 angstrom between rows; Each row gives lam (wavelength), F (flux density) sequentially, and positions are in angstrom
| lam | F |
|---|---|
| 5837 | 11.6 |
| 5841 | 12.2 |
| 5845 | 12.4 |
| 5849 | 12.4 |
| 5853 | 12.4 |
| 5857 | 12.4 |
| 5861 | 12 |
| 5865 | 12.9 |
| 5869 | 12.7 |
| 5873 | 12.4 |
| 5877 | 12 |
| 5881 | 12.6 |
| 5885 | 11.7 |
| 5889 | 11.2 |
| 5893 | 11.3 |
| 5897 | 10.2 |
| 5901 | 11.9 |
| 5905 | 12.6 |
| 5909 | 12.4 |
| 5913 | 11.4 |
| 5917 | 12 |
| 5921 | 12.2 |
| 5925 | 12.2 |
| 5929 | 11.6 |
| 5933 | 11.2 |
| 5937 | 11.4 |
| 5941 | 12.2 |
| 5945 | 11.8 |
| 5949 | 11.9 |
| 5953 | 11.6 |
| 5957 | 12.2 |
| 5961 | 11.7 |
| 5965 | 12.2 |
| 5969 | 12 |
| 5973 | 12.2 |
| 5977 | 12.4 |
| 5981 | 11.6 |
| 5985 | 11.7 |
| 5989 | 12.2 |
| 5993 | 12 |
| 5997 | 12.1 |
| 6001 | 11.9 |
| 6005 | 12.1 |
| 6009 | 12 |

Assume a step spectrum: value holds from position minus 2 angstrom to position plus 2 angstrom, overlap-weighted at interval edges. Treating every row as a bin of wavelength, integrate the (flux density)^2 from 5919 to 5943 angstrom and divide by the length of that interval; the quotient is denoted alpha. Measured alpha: 139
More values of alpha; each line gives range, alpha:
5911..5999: 142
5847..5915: 145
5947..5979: 145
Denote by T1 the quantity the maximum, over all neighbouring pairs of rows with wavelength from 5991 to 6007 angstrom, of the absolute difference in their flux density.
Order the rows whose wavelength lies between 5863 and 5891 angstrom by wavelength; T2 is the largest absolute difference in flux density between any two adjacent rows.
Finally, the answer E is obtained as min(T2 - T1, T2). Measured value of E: 0.7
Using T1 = 0.20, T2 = 0.90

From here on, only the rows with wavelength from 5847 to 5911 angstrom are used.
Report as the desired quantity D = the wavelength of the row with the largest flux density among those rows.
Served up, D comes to 5865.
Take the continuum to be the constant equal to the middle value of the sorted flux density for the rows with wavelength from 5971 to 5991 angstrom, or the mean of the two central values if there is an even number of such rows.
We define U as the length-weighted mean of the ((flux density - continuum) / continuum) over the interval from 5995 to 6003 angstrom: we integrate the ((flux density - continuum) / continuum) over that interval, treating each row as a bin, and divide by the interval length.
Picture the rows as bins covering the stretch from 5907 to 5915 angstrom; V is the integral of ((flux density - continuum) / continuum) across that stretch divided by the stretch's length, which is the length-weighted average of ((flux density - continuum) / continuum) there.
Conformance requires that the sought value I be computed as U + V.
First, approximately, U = -0.016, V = -0.025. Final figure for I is -0.041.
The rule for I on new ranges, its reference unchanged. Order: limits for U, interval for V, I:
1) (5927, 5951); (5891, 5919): -0.085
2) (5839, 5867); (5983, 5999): -0.001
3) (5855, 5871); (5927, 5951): -0.018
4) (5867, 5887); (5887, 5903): -0.080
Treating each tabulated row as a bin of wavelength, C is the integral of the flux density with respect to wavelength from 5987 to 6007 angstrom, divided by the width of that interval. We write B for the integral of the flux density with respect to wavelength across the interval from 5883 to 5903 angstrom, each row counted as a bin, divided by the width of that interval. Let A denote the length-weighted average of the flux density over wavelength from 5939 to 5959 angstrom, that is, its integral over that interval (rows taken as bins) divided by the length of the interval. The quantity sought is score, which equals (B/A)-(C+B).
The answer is -22.4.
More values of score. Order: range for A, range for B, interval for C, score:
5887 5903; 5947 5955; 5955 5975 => -22.8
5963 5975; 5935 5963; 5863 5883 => -23.4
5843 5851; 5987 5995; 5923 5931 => -23.0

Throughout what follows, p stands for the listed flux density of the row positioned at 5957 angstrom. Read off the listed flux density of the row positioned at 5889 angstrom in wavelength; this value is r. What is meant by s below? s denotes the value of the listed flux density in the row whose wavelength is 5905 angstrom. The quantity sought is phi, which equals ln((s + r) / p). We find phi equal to 0.668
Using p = 12.2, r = 11.2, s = 12.6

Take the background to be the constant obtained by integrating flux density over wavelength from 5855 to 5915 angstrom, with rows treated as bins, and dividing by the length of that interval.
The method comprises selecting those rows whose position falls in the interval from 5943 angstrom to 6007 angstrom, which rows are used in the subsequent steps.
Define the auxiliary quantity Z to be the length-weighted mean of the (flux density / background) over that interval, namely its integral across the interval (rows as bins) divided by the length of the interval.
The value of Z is 1.00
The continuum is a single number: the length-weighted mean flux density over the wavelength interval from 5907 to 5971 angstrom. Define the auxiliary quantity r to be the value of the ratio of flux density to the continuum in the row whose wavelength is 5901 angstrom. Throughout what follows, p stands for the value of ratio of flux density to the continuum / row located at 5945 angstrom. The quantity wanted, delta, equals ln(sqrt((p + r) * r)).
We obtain 0.347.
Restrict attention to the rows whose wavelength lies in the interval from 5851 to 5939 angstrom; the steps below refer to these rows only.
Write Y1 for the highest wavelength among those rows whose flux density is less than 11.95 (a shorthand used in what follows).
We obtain 5937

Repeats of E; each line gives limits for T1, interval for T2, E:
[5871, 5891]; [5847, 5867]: 0.0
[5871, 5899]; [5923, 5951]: -0.3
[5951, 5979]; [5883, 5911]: 1.1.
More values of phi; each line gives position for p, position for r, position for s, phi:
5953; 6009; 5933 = 0.693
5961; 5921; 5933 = 0.693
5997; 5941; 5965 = 0.701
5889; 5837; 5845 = 0.762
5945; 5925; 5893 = 0.689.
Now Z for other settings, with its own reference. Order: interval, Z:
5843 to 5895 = 1.02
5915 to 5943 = 0.99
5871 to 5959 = 0.99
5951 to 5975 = 1.00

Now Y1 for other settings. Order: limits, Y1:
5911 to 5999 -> 5985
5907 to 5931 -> 5929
